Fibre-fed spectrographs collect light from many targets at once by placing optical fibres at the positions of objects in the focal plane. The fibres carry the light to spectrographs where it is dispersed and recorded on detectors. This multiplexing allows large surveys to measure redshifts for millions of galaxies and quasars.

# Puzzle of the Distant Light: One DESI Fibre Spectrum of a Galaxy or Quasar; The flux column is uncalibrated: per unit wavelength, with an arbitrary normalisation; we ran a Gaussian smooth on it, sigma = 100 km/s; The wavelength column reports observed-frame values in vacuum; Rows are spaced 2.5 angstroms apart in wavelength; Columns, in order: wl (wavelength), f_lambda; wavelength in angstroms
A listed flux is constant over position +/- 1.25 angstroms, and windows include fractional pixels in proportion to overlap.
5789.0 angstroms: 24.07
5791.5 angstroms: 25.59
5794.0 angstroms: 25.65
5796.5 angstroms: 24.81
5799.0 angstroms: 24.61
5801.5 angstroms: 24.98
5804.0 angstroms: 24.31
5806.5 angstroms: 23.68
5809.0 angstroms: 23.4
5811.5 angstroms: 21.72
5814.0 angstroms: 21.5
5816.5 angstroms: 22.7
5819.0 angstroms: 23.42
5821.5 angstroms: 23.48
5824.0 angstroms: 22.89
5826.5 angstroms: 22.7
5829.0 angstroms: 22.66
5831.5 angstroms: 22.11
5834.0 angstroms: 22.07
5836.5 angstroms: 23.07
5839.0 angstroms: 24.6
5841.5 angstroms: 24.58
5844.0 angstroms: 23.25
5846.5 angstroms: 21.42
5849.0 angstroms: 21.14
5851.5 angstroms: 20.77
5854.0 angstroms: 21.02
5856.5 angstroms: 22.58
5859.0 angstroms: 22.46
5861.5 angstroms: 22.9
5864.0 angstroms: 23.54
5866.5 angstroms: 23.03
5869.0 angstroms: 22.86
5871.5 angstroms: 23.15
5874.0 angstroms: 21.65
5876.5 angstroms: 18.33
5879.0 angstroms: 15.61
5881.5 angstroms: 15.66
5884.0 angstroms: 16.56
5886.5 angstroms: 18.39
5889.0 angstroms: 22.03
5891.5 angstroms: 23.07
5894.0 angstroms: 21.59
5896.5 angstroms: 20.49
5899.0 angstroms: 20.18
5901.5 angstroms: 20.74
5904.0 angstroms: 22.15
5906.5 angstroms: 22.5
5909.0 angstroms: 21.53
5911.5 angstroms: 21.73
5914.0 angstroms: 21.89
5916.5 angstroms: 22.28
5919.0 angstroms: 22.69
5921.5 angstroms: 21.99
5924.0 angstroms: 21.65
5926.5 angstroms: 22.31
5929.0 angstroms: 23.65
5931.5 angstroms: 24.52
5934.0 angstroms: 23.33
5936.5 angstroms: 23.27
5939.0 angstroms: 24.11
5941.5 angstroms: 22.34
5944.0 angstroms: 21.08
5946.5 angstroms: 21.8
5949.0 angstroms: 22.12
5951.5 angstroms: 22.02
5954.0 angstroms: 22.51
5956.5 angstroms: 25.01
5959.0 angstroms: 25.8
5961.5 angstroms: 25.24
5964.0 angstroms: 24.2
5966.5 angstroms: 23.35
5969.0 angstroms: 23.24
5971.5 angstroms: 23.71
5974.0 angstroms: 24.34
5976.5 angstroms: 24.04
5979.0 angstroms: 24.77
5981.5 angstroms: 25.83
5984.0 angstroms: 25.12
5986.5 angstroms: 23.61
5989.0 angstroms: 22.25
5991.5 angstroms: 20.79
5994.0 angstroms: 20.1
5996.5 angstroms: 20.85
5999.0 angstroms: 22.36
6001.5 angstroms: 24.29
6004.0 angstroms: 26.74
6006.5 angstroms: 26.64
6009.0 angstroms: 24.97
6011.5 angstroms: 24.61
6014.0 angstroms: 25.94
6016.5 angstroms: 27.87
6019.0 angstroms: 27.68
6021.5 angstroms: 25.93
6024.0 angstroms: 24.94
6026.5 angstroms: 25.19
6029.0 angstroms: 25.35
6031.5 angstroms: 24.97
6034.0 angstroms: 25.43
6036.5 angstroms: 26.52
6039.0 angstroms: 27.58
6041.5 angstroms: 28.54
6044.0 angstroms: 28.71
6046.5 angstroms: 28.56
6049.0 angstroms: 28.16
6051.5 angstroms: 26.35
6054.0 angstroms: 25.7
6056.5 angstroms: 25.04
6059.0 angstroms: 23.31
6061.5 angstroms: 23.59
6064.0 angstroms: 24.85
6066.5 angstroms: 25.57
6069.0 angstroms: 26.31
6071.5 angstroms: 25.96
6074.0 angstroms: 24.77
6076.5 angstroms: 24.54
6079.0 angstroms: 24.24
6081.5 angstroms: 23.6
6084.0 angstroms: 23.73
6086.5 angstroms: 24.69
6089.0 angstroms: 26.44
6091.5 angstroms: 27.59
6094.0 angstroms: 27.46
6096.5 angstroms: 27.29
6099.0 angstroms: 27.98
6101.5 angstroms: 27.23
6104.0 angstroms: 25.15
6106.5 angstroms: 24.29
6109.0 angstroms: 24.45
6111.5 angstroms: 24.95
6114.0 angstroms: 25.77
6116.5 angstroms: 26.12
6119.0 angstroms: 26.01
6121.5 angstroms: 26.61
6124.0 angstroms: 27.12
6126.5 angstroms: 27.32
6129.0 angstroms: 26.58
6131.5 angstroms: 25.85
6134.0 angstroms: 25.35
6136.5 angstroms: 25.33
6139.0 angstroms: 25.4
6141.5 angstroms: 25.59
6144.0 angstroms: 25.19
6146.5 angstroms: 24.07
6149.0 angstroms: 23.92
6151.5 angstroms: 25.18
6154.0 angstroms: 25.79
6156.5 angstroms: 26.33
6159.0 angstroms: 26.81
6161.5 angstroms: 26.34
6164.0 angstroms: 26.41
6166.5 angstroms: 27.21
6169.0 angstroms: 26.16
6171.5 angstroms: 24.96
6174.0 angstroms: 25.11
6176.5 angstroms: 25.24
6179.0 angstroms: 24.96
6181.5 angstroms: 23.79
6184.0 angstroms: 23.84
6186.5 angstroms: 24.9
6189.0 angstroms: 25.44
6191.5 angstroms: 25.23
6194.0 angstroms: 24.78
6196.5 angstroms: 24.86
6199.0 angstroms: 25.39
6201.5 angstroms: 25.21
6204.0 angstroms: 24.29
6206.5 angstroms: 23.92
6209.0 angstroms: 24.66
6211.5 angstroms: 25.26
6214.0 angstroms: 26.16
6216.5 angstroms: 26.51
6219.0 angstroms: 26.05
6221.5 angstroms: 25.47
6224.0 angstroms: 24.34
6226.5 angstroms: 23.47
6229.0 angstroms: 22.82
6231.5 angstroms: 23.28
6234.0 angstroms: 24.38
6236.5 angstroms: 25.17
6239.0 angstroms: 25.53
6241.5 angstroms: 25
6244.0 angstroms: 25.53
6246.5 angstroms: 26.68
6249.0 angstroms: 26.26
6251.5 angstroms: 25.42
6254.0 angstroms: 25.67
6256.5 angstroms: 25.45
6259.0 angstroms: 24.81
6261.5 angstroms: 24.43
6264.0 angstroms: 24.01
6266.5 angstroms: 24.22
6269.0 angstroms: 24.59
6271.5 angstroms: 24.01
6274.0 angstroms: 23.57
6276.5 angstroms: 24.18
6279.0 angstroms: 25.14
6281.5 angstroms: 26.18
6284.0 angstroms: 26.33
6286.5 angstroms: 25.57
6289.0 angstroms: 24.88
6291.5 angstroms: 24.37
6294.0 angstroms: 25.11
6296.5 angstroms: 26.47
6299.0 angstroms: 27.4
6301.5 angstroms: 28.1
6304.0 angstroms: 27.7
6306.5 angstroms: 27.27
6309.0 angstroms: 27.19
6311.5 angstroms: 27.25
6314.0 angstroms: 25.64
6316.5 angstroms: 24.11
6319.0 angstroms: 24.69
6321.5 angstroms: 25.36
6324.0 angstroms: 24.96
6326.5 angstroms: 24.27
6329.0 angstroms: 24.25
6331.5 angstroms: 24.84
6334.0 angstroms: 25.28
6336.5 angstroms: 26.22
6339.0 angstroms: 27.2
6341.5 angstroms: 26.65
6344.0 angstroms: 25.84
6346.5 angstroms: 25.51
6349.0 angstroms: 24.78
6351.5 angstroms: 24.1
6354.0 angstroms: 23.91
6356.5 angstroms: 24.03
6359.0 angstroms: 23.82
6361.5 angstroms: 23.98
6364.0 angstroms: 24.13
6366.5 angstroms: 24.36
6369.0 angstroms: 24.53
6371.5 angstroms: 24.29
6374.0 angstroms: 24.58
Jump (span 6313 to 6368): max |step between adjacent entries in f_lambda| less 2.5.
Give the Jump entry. -1.0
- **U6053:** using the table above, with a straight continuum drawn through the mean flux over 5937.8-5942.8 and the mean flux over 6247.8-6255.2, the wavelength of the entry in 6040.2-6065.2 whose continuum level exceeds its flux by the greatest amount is 6059.0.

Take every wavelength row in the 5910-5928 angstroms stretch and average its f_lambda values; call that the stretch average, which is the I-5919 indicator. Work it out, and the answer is 22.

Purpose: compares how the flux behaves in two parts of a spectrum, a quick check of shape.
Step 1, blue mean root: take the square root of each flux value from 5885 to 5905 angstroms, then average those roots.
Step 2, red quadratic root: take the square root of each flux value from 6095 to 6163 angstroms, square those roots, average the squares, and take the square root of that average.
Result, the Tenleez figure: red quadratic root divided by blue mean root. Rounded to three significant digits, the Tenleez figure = 1.11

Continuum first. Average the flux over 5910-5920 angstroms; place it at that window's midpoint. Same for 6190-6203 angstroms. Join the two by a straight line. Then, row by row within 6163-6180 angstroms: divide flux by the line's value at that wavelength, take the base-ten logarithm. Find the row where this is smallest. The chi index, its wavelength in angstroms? 6179.0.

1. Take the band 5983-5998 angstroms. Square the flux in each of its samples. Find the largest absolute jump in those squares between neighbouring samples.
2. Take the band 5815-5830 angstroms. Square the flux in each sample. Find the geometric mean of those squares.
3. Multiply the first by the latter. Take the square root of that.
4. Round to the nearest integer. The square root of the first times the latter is 197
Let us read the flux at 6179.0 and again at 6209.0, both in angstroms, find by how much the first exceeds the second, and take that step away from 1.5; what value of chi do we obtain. 1.2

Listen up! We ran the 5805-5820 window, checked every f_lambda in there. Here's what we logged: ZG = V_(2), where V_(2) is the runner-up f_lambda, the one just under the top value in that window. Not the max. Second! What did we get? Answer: 23.42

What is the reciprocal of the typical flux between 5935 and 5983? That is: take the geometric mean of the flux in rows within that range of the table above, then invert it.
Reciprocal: 0.0424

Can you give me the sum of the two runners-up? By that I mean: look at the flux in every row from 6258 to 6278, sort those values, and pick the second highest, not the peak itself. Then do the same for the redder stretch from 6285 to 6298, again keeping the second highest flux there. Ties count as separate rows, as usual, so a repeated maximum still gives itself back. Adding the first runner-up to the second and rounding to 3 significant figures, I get 50.2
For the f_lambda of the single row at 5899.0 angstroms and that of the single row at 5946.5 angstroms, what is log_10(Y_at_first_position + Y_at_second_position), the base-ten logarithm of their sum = 1.62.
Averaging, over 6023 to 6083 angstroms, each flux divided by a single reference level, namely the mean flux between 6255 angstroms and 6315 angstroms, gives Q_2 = 1.01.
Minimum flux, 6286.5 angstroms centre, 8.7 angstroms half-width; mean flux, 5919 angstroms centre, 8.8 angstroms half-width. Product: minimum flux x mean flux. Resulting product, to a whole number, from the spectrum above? 538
